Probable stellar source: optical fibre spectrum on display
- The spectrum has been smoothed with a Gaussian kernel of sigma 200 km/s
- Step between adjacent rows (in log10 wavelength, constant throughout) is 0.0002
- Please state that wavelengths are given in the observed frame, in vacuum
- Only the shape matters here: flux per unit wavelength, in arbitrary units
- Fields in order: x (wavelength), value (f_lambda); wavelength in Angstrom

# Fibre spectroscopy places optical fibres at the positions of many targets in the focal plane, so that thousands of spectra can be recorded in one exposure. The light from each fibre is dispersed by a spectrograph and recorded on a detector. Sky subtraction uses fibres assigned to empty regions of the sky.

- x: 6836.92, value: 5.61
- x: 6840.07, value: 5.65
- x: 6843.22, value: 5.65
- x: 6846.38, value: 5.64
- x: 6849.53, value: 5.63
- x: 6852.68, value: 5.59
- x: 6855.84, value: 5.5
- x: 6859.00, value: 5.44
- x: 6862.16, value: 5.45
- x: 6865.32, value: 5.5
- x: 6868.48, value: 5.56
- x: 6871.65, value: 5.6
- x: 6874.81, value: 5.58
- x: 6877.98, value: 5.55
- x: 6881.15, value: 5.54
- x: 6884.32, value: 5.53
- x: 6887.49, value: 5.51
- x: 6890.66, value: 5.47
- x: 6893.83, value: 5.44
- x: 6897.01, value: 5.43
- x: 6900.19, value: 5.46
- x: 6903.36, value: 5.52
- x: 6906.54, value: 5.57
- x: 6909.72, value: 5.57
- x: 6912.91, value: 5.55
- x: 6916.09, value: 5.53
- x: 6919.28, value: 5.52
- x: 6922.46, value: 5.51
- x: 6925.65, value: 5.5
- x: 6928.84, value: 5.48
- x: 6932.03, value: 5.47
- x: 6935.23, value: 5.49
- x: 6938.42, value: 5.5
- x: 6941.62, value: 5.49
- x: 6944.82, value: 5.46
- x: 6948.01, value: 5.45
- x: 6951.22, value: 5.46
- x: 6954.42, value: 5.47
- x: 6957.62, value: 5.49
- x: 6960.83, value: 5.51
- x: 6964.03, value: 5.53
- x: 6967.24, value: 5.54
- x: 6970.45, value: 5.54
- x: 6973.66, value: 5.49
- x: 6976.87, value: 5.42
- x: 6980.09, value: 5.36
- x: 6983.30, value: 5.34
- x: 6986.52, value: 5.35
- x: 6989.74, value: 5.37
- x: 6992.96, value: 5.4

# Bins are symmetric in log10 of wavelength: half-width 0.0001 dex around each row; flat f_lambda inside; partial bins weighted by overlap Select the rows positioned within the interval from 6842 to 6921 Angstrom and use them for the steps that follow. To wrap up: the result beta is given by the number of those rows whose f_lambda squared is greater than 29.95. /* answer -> 19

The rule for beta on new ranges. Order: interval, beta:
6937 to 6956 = 2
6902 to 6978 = 18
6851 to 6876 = 6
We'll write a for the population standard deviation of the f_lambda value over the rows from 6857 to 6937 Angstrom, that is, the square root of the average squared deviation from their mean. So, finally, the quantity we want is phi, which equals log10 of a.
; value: -1.33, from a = 0.047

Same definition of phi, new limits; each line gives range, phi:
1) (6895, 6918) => -1.30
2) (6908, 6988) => -1.23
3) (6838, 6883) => -1.17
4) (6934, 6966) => -1.62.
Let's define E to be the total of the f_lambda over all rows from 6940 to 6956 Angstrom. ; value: 27.3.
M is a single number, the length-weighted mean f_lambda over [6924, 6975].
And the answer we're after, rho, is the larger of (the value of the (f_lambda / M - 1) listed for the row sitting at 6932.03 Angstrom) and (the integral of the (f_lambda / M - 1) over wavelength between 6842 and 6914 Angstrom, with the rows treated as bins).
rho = 0.5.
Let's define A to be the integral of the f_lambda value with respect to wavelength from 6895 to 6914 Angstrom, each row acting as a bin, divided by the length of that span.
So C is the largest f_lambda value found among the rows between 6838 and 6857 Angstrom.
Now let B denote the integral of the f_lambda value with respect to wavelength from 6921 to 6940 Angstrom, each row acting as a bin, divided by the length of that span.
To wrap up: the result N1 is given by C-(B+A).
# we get -5.35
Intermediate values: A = 5.51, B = 5.49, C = 5.65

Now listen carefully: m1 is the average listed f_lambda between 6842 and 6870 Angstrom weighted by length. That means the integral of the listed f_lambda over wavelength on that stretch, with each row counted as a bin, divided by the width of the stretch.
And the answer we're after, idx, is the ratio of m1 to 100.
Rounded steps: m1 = 5.55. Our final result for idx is 0.0555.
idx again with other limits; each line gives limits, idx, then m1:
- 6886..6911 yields 0.0550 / 5.50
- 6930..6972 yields 0.0549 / 5.49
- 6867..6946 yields 0.0551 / 5.51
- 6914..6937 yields 0.0550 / 5.50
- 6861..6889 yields 0.0554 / 5.54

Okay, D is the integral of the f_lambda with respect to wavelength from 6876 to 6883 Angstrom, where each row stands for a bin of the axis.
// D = 38.8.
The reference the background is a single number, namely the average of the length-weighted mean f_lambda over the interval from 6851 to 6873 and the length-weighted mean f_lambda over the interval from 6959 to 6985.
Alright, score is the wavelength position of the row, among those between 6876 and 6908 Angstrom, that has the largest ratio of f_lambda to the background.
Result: 6906.54 Angstrom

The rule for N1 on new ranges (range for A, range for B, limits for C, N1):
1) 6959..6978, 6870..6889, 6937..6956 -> -5.56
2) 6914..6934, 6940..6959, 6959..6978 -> -5.43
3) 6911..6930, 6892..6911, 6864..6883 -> -5.41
